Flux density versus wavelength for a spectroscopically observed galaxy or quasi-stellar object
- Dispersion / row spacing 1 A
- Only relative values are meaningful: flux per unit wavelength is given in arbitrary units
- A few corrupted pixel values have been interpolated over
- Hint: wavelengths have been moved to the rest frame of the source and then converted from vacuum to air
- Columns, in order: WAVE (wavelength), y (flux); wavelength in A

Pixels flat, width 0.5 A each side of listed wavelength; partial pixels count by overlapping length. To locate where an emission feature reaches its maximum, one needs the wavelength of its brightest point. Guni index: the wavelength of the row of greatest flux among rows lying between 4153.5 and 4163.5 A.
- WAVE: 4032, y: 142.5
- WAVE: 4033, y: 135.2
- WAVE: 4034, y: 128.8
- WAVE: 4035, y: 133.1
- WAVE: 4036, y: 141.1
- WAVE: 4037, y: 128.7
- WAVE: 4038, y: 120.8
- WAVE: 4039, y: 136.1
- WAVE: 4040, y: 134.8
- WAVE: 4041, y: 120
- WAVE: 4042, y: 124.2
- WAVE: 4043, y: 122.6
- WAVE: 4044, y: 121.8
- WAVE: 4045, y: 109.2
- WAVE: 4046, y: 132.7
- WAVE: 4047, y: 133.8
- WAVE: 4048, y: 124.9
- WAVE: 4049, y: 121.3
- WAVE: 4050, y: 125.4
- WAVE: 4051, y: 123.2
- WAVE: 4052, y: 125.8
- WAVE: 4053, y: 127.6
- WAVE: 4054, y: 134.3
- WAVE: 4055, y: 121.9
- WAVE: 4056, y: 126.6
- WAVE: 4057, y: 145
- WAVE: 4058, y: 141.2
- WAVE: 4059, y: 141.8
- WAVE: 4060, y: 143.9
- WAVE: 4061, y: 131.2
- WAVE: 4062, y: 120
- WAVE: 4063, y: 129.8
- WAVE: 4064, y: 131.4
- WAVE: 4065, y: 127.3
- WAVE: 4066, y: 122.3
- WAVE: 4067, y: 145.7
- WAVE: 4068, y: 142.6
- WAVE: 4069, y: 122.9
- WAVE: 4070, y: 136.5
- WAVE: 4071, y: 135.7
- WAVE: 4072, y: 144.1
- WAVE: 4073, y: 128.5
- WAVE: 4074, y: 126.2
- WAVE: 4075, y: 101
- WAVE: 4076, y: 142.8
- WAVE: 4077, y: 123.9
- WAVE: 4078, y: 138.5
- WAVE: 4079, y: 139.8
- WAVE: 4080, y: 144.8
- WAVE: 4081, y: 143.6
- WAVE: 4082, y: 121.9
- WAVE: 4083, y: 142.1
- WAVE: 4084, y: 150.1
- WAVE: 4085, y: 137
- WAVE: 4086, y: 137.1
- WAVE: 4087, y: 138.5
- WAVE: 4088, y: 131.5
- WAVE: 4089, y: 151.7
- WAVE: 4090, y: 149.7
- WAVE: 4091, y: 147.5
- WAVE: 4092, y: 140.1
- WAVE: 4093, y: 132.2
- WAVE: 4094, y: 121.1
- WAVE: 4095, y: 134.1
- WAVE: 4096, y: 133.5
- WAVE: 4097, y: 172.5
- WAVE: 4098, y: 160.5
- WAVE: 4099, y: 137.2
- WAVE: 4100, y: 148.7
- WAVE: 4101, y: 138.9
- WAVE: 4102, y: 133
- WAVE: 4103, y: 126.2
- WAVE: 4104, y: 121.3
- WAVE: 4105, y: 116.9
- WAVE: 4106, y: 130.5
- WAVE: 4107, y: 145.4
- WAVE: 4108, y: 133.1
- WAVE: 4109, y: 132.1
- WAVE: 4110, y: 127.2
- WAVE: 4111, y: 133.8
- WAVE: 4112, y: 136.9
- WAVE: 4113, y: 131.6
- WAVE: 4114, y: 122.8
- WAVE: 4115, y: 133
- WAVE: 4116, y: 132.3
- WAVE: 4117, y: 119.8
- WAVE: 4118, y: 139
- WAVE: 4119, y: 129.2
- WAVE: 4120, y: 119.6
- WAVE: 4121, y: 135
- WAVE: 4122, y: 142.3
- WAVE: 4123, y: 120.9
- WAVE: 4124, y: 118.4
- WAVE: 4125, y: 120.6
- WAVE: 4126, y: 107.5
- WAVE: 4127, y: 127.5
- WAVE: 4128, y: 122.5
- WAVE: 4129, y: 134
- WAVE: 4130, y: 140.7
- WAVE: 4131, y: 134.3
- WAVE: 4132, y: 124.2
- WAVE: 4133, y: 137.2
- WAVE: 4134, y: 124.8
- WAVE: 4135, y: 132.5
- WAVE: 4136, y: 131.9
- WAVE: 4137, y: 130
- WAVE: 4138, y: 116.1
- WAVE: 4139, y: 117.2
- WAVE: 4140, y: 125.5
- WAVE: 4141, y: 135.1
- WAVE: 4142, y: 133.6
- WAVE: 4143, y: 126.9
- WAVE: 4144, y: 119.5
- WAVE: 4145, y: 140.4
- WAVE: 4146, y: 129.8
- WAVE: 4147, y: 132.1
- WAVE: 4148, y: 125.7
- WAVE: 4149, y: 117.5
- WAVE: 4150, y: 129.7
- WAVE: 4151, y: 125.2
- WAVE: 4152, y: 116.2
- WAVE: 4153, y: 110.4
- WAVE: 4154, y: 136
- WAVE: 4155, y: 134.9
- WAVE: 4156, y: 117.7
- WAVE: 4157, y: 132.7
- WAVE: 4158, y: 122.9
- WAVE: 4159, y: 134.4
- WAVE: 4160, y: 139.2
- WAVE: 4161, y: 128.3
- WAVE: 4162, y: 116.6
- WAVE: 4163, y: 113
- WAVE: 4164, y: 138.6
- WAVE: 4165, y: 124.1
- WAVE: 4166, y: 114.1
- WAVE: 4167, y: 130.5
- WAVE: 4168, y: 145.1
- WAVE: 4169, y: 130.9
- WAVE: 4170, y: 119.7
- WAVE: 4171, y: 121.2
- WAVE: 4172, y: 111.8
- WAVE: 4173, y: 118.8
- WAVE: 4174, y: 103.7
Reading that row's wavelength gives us 4160 A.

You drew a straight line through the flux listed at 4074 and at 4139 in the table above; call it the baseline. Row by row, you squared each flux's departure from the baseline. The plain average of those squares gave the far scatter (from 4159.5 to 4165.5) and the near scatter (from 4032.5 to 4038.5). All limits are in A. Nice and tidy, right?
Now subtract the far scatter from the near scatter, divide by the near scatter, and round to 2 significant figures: -5.8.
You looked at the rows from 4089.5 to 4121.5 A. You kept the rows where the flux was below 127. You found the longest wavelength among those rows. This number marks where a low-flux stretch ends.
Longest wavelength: 4120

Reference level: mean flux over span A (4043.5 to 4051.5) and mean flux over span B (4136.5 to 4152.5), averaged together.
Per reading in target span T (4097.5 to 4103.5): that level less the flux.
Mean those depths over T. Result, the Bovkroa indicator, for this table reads -16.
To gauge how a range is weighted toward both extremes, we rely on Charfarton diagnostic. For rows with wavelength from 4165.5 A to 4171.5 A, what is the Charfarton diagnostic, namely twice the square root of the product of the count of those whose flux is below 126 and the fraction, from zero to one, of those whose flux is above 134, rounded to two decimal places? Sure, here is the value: 1.41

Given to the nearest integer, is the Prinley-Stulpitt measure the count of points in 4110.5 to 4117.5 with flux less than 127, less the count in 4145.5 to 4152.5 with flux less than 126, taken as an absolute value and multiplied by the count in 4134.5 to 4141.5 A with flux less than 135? 12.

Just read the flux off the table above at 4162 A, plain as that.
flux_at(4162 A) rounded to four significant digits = 116.6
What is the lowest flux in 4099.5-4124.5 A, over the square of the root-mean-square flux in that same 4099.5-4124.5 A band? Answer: 0.0068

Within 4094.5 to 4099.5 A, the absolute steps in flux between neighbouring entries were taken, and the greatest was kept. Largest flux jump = 39.0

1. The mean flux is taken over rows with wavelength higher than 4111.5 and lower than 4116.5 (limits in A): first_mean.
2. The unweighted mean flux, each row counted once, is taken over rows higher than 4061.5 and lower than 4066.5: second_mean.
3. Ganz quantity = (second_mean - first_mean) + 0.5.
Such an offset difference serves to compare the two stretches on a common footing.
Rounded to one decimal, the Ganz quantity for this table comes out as -4.7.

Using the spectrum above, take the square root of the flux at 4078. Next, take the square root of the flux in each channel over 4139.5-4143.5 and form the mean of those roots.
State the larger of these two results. 11.8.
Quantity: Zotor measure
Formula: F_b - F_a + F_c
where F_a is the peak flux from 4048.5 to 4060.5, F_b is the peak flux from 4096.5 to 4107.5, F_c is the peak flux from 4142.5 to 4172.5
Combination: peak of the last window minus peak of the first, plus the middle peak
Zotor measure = 173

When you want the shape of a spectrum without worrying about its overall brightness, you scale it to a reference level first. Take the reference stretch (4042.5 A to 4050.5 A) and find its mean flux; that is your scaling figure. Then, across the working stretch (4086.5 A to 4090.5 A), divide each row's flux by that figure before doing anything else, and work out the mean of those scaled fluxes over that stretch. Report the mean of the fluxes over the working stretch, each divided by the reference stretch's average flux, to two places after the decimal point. 1.15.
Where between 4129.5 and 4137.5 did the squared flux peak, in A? 4130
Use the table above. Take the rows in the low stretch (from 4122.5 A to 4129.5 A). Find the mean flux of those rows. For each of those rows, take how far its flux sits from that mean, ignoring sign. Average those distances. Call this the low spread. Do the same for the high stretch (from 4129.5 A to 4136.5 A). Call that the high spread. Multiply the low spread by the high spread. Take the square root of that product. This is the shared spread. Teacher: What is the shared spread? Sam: 5.0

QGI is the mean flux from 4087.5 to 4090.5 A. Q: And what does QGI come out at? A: 144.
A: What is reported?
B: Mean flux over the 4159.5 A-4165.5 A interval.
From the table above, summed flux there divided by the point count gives 127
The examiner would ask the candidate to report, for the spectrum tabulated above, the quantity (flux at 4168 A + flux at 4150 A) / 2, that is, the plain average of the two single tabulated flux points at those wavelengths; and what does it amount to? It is 137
